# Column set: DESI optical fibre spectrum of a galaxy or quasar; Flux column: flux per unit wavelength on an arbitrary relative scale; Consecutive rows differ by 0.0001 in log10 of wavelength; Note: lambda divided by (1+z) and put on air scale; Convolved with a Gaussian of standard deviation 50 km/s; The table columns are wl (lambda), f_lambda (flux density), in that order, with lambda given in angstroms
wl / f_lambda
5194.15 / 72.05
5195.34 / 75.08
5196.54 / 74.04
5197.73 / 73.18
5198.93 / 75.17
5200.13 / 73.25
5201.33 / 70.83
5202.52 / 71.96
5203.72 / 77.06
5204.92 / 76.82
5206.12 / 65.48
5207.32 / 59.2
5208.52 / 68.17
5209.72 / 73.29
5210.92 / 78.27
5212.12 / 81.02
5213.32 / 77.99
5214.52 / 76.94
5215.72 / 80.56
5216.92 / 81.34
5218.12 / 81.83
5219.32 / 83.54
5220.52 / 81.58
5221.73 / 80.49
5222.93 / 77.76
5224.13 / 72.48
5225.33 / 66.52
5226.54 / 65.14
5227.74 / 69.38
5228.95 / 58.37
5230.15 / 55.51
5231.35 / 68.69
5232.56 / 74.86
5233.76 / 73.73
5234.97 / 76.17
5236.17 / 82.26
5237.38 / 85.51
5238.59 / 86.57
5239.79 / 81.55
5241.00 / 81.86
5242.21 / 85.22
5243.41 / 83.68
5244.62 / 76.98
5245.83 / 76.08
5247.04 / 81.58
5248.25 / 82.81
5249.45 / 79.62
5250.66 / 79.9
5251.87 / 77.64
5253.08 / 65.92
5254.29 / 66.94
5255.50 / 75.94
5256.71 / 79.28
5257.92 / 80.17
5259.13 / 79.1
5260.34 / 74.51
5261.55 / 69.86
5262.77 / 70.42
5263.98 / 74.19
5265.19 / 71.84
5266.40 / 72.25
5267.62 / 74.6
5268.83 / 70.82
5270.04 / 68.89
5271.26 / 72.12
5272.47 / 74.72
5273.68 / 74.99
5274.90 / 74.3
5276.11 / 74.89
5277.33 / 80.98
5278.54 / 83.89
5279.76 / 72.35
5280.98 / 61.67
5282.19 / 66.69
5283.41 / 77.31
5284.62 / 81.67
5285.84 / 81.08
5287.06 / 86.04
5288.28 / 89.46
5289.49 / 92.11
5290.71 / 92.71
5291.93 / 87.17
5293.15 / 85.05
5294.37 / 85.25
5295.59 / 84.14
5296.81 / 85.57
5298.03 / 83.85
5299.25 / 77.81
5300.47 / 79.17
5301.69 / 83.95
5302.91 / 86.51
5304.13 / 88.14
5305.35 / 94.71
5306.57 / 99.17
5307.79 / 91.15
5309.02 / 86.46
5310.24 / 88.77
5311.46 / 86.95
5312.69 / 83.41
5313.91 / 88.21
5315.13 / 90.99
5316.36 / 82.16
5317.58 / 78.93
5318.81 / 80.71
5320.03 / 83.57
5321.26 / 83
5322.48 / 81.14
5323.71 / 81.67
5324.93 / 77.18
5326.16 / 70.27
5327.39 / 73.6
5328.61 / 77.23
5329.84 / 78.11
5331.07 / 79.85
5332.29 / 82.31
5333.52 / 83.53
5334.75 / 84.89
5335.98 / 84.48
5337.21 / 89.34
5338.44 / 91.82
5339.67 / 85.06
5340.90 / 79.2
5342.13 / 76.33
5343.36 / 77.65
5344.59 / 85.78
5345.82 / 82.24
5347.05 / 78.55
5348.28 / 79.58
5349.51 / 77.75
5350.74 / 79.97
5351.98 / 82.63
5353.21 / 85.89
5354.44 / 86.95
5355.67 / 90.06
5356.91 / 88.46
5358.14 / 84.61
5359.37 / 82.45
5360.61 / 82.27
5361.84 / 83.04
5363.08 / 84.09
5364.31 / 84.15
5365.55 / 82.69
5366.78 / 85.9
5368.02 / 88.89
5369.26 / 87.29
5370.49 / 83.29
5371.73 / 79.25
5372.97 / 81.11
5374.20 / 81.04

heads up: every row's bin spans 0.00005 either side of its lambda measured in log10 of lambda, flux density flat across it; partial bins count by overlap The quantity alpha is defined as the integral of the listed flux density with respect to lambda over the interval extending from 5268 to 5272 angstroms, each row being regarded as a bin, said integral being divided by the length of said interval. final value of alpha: 71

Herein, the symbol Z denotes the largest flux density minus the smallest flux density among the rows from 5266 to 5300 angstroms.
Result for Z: 31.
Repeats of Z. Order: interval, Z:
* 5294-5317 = 21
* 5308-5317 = 9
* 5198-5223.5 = 24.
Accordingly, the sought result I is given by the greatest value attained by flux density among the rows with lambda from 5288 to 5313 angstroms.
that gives 99.17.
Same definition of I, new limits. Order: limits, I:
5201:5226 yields 83.54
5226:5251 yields 86.57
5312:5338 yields 90.99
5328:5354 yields 91.82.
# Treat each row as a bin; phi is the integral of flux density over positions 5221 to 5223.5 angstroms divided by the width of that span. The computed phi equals 79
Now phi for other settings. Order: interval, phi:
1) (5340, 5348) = 80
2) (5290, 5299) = 86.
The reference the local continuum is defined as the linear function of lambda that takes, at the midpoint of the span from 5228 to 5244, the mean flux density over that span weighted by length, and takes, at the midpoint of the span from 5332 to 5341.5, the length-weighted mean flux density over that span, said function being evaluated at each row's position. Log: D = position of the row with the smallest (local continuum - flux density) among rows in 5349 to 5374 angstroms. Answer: 5355.67 angstroms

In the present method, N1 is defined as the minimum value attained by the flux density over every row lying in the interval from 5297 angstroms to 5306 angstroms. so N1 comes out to 77.81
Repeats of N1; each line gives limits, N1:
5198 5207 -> 65.48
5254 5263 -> 66.94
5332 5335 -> 82.31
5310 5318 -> 78.93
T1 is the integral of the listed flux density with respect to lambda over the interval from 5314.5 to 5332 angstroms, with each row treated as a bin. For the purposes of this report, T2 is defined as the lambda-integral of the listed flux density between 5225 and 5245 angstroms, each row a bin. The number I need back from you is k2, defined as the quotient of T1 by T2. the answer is 0.93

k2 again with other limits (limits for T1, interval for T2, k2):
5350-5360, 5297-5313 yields 0.61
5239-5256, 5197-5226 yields 0.61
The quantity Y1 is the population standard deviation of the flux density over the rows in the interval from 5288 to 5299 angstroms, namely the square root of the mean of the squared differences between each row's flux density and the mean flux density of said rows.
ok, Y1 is 3.2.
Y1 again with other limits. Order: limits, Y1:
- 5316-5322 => 1.7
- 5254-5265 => 4.4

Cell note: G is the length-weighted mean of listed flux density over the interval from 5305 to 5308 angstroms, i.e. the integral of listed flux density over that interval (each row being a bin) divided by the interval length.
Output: 95.7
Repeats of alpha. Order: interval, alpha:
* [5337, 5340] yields 89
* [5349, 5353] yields 81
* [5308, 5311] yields 88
